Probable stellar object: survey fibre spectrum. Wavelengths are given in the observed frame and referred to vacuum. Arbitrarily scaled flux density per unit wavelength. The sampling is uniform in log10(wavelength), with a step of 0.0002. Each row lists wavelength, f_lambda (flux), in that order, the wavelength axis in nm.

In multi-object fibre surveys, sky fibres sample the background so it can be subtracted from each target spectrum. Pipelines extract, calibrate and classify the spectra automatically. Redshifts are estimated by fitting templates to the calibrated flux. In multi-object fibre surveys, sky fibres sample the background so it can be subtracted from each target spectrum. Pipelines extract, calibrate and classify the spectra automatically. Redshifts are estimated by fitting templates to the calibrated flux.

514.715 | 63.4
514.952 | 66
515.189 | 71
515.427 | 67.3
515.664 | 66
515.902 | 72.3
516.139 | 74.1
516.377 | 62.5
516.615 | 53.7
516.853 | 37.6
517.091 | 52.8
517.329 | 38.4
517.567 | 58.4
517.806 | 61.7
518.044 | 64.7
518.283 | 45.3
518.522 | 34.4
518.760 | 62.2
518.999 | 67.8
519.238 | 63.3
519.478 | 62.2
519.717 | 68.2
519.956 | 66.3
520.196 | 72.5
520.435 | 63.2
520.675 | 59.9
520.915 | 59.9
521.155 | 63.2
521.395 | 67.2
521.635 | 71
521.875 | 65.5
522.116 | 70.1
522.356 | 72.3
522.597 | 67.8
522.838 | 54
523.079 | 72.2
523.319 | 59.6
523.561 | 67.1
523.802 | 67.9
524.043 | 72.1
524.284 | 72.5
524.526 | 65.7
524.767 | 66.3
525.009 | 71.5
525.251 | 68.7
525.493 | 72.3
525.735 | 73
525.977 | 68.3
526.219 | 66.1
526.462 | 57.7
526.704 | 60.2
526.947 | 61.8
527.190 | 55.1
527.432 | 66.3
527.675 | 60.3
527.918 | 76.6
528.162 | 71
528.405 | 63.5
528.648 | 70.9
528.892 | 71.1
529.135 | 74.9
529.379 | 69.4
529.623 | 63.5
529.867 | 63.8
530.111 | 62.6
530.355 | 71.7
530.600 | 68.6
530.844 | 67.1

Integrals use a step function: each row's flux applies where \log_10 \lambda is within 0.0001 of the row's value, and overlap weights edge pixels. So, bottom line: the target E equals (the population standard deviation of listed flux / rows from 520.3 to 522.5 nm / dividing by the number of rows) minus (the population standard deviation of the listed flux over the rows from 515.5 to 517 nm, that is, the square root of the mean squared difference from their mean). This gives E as -8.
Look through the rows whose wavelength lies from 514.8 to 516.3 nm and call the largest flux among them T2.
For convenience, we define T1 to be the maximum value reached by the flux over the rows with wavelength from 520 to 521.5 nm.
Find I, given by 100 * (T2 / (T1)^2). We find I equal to 1.41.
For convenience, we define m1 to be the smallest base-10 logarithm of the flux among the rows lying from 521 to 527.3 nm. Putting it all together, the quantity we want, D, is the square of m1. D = 3.0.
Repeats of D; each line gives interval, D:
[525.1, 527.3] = 3.0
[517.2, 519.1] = 2.4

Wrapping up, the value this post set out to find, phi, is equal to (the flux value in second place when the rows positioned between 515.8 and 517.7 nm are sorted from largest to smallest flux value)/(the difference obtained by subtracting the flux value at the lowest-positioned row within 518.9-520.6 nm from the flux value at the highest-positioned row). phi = -16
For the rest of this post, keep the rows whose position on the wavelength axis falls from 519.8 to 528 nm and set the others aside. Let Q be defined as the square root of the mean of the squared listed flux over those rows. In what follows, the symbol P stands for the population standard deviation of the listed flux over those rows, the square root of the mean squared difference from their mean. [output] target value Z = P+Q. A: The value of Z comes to 72.1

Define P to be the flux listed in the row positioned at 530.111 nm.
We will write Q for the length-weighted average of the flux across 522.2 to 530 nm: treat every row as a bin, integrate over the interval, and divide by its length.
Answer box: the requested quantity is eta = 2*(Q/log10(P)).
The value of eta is 75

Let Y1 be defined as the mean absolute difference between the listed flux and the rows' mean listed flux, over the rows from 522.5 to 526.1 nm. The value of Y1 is 3.6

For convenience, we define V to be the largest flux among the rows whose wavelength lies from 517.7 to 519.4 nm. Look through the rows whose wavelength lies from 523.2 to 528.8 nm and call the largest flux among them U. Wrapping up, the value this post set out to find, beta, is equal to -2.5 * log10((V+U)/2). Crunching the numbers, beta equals -4.65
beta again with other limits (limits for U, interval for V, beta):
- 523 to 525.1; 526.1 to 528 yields -4.68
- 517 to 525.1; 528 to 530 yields -4.67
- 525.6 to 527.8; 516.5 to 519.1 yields -4.62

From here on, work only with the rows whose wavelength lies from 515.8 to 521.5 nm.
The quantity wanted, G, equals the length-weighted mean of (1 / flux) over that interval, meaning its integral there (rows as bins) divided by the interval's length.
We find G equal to 0.0175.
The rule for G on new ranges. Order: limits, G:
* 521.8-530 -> 0.0150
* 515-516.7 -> 0.0151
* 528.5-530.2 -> 0.0148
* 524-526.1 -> 0.0143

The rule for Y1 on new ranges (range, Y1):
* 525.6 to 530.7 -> 4.8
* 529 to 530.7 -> 3.8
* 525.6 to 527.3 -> 5.1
